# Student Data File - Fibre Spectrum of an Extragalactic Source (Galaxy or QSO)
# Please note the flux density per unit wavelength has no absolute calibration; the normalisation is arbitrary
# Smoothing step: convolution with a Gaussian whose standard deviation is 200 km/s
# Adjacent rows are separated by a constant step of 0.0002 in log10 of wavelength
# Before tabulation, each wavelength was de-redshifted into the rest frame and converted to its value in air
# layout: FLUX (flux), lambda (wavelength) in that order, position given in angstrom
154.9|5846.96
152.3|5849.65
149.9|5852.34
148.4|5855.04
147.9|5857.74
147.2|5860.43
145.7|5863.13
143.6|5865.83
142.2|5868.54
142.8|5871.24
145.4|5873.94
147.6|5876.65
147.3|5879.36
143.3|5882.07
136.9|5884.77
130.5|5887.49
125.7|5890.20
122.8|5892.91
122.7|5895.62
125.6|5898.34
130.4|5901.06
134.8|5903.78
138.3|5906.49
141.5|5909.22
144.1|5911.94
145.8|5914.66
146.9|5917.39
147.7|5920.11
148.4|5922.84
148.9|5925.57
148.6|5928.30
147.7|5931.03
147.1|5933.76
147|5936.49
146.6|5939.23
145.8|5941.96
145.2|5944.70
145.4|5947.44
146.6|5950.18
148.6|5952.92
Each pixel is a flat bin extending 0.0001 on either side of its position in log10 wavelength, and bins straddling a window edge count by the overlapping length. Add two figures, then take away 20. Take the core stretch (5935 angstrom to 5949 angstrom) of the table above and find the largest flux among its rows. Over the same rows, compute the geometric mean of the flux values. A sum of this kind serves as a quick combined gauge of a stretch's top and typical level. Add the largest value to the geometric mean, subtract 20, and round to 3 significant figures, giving 273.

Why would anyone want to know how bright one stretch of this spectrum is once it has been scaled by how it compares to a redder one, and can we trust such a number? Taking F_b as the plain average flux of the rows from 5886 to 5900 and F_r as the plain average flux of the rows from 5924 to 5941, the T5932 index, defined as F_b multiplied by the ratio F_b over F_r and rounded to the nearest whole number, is 107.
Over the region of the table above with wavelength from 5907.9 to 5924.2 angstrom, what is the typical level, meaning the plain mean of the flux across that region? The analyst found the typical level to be 146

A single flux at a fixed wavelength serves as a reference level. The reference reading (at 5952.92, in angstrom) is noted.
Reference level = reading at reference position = 148.6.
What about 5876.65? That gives 147.6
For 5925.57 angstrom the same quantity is 148.9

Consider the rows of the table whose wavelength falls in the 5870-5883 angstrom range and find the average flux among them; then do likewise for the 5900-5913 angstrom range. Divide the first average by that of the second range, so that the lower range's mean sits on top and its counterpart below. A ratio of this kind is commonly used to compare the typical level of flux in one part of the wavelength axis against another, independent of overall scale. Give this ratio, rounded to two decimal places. 1.05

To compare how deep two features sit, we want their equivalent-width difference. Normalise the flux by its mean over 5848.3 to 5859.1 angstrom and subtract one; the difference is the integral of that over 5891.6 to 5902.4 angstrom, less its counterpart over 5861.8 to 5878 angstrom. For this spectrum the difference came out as -1.2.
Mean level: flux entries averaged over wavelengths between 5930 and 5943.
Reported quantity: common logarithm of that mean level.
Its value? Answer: 2.17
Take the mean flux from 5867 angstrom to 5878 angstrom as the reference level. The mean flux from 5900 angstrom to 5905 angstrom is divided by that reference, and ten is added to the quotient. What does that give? 10.9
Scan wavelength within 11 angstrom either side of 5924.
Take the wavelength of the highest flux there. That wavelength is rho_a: 5925.57 angstrom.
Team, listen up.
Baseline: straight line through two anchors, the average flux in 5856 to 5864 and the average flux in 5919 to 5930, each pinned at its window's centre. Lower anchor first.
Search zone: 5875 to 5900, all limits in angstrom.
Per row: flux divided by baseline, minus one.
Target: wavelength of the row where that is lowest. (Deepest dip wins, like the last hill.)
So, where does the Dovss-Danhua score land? 5895.62 angstrom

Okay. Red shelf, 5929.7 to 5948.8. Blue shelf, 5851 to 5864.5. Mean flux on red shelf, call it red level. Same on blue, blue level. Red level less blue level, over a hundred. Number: -0.014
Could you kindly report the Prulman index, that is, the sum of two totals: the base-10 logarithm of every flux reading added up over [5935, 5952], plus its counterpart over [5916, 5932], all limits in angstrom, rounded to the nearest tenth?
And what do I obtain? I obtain 26.0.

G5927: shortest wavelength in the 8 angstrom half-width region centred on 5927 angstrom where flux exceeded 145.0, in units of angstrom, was 5920.11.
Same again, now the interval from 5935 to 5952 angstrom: 5936.49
